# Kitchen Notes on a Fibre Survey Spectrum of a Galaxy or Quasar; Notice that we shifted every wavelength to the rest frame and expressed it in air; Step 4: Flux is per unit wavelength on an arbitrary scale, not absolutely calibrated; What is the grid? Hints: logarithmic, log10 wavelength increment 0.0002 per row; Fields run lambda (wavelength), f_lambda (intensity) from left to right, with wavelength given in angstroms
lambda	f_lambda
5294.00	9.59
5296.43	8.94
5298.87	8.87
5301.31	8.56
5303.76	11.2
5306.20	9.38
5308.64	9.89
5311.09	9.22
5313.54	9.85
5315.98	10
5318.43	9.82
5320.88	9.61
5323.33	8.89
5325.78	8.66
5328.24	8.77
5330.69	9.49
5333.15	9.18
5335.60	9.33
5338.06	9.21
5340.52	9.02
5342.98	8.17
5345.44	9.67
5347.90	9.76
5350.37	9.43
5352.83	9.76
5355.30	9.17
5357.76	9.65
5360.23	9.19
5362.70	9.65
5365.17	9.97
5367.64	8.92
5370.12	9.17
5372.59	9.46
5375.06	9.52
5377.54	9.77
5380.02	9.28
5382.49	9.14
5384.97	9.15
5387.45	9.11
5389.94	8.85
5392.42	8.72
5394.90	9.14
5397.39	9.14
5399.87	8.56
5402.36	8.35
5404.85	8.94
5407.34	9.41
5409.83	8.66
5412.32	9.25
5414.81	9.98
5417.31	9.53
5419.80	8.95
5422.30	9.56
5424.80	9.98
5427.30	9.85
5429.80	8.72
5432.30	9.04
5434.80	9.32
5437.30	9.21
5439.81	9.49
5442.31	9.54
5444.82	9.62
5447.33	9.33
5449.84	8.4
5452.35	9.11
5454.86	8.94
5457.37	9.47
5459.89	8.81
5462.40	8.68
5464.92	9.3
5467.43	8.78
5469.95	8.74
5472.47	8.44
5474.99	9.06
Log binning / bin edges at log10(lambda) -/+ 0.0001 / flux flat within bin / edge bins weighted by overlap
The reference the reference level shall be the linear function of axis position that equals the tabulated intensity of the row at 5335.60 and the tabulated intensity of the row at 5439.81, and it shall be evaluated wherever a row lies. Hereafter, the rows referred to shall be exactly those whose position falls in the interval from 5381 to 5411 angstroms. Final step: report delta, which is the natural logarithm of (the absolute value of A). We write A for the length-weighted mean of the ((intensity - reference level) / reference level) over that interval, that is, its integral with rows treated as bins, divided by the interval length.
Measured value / -3.0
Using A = -0.05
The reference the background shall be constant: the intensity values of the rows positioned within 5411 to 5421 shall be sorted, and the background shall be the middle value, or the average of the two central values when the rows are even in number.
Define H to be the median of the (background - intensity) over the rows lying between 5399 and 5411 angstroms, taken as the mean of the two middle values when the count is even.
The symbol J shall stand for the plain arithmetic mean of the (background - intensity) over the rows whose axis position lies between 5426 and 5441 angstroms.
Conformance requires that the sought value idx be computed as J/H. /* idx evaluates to 0.2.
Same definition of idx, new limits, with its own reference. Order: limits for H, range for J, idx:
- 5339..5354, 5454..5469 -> -2.5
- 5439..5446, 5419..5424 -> -0.9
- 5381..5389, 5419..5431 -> -0.1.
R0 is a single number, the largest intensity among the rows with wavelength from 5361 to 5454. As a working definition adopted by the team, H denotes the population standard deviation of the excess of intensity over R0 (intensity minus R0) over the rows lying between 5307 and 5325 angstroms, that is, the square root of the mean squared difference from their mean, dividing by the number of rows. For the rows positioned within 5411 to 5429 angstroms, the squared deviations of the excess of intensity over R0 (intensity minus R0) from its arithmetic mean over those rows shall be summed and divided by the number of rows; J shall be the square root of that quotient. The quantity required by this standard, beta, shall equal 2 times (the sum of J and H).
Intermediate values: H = 0.38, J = 0.36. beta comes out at 1.47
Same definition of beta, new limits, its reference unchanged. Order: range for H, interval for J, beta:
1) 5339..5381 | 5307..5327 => 1.79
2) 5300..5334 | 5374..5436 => 2.19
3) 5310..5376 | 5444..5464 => 1.63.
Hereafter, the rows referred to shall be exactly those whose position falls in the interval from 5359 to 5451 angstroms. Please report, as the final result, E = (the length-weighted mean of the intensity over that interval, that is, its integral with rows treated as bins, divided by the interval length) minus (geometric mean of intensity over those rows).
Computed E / 0.010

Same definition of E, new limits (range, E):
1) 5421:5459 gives 0.001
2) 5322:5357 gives 0.019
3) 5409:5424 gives 0.047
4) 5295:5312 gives 0.042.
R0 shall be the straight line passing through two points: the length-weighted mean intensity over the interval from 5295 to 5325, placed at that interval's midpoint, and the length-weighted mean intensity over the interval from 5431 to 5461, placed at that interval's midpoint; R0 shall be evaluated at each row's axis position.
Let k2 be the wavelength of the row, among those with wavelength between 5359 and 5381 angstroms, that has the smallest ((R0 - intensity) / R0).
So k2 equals 5365.17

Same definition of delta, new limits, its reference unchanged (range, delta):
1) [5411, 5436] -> -5.3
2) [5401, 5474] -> -3.3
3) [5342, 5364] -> -5.4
